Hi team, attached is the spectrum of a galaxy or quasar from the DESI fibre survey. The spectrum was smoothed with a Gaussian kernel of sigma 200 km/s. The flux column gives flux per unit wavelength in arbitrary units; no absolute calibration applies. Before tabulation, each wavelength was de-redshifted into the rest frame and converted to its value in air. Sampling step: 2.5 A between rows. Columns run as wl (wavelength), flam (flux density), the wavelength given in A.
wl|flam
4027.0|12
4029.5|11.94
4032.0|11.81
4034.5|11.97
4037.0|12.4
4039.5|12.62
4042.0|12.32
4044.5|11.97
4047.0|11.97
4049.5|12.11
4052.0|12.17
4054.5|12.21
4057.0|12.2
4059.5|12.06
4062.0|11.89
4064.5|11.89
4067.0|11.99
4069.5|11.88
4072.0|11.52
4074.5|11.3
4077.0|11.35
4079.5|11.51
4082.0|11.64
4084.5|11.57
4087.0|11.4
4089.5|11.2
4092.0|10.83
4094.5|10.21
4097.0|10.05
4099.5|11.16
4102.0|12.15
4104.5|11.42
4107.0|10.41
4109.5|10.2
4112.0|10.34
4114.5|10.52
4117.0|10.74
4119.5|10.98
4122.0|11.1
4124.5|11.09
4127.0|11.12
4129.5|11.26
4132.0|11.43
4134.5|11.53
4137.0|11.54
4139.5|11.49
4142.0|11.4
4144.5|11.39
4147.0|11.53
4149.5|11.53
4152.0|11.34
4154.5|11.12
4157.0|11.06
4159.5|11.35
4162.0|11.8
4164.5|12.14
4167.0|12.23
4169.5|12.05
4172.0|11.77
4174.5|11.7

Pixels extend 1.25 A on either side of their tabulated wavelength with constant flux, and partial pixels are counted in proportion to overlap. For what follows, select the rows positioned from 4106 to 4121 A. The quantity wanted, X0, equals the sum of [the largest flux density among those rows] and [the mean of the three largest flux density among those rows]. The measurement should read 21.7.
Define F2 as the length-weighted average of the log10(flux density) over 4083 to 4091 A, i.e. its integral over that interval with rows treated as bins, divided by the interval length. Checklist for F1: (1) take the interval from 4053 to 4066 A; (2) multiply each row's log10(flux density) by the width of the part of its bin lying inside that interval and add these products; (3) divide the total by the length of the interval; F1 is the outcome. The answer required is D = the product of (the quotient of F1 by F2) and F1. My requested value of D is 1.11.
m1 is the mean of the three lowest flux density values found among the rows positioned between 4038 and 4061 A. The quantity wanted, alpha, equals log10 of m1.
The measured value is 1.08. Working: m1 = 12.0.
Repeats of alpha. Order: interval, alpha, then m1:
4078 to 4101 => 1.02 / 10.4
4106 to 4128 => 1.01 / 10.3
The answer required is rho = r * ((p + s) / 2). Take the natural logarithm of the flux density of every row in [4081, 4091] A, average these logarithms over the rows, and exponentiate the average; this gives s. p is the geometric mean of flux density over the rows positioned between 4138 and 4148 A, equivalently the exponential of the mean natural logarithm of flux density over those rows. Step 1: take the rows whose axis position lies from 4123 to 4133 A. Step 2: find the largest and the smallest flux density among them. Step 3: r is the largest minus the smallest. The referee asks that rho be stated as 4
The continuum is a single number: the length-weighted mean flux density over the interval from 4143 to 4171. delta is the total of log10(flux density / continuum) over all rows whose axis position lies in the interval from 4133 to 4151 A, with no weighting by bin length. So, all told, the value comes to 0.0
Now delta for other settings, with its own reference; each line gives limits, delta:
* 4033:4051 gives 0.2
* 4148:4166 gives 0.0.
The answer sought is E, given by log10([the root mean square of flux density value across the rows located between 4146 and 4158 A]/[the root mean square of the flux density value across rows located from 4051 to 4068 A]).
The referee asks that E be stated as -0.03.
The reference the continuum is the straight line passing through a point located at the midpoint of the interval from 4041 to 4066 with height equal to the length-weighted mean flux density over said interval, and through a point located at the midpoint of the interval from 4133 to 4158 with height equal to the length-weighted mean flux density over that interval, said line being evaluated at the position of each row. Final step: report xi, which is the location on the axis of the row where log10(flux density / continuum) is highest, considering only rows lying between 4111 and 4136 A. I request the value 4134.5 A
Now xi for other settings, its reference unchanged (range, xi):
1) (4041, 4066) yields 4042.0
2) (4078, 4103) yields 4102.0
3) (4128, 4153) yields 4149.5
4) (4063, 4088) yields 4067.0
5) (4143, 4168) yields 4167.0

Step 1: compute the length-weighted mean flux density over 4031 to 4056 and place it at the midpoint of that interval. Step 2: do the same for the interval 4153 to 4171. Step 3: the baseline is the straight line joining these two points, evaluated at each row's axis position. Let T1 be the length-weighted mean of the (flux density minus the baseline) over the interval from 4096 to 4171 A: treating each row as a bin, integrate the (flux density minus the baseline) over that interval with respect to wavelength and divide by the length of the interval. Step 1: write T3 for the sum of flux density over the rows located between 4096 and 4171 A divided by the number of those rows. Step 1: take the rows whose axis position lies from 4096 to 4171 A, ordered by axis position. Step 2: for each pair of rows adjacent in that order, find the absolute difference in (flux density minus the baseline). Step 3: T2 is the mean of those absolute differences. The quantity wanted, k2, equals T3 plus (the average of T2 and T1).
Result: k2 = 11.1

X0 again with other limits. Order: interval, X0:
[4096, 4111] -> 23.7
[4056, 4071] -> 24.3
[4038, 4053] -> 25.0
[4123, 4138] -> 23.0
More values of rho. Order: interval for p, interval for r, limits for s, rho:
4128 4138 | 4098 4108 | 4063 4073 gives 20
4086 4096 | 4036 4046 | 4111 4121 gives 7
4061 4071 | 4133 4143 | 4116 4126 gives 2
